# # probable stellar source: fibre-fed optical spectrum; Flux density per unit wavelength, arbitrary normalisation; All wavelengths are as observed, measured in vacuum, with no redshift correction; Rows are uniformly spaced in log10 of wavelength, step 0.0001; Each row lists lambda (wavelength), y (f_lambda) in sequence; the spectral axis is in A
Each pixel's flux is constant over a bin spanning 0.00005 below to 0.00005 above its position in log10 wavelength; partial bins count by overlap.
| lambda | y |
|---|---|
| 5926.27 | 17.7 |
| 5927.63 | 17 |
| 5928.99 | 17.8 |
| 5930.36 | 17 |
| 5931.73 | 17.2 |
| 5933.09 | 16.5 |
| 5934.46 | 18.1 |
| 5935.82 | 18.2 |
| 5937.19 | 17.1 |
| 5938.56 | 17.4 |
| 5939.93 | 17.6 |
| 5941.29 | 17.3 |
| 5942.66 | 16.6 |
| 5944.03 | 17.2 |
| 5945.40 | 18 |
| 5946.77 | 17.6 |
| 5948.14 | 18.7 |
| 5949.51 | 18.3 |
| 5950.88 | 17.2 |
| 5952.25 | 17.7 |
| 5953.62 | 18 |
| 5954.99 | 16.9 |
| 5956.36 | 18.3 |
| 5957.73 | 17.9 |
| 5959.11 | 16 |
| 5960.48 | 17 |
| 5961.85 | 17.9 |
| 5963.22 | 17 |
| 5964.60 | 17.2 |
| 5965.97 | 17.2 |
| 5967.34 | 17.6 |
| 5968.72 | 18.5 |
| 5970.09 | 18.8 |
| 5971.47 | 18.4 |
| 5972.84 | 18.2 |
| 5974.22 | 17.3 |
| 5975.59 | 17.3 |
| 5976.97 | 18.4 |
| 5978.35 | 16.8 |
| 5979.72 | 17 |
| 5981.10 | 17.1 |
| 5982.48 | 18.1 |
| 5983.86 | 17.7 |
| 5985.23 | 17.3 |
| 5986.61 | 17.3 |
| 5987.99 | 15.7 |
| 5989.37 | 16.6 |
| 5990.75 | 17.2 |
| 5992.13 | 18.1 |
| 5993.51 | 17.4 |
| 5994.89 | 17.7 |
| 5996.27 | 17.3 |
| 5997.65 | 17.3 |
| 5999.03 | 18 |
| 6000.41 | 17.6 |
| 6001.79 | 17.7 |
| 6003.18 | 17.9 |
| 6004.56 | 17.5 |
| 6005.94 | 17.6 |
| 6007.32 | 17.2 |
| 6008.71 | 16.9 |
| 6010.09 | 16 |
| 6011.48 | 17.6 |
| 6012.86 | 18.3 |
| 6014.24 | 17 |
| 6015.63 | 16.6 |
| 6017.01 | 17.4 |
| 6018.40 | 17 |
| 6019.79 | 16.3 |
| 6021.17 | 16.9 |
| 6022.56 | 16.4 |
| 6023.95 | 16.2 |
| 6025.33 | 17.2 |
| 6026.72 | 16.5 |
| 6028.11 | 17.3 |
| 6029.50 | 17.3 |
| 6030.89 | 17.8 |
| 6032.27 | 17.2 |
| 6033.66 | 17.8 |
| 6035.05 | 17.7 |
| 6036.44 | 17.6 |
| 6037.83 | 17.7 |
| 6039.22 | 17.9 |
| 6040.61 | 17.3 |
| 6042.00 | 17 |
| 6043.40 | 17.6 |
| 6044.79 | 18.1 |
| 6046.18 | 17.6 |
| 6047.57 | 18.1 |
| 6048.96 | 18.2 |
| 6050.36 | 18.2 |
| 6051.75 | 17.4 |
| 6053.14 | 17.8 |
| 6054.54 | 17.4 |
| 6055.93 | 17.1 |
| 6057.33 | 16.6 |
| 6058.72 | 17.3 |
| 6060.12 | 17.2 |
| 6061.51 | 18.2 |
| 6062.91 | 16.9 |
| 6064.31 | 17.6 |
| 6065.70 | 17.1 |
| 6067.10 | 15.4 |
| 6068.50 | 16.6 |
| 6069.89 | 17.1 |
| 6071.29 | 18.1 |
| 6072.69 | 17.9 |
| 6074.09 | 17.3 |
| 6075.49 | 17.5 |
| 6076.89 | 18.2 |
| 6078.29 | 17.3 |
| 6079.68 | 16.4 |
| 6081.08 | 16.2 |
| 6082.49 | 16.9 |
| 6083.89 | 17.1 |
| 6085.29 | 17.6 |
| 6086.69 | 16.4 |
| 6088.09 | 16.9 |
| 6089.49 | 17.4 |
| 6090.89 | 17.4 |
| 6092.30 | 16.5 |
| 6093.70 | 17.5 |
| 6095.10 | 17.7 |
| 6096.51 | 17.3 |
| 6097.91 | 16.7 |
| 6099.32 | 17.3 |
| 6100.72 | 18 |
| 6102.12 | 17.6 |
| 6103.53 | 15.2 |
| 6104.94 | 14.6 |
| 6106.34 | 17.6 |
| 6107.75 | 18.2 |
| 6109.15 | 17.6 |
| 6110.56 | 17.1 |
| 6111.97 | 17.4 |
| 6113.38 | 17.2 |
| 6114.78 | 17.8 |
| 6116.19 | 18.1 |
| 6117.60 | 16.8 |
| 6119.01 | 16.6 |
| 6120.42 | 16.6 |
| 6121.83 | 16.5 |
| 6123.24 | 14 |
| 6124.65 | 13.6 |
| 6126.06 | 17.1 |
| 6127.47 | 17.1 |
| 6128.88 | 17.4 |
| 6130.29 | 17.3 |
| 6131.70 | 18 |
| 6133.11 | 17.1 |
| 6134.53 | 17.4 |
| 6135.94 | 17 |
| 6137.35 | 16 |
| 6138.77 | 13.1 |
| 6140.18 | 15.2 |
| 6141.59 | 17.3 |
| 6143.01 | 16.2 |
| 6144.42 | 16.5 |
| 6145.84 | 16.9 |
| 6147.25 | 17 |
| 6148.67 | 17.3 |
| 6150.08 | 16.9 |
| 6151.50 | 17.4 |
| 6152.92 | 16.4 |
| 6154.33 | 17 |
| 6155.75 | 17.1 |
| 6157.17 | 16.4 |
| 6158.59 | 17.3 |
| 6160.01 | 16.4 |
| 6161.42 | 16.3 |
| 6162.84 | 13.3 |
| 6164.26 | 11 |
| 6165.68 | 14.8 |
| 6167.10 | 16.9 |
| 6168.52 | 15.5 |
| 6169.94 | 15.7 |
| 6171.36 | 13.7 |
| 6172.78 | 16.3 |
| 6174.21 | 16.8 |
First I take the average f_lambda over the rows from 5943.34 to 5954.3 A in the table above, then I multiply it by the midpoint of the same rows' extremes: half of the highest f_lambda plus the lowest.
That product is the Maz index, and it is 320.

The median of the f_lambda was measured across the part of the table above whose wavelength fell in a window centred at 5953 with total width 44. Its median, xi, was 17.6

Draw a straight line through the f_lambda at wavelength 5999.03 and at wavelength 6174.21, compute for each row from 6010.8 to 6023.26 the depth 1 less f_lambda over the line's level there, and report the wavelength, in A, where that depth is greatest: 6019.79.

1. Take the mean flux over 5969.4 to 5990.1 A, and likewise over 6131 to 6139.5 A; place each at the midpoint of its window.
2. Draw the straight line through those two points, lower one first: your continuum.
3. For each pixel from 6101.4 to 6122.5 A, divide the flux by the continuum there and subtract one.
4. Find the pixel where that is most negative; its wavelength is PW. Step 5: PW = 6104.94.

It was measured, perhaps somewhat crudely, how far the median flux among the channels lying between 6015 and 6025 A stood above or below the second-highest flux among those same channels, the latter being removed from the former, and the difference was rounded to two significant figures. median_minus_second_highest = -0.40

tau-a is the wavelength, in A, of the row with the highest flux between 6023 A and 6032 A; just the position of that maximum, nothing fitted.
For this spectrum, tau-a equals 6030.89 A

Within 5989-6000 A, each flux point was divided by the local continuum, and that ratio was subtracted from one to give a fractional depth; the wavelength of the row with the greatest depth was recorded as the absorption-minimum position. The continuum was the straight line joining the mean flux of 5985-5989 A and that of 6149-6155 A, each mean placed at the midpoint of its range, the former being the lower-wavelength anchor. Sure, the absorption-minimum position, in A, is 5989.37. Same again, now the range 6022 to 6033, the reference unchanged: 6023.95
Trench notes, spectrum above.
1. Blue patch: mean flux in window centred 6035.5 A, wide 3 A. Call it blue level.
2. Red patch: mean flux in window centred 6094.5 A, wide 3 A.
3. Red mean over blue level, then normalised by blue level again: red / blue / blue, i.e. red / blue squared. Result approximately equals 0.056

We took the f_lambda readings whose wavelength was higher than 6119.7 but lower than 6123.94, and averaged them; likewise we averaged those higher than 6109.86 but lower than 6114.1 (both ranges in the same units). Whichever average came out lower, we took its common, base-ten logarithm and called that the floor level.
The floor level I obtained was 1.196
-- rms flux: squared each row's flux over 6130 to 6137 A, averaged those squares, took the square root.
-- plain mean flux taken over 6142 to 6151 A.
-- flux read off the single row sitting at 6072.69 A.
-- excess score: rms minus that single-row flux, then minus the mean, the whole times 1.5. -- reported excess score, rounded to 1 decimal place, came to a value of -26.0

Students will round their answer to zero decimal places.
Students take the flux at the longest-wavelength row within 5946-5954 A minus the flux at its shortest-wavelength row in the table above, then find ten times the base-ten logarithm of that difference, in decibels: -4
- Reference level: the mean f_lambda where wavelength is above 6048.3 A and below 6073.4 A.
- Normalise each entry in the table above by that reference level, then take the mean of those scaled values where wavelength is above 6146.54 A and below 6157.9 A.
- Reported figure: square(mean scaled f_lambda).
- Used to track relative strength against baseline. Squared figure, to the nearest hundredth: 0.95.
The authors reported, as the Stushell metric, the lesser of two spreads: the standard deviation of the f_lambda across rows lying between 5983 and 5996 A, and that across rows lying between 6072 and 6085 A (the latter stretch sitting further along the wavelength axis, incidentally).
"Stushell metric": 0.6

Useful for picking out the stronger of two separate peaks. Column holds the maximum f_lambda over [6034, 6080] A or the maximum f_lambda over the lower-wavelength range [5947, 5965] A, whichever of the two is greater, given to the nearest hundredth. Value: 18.70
